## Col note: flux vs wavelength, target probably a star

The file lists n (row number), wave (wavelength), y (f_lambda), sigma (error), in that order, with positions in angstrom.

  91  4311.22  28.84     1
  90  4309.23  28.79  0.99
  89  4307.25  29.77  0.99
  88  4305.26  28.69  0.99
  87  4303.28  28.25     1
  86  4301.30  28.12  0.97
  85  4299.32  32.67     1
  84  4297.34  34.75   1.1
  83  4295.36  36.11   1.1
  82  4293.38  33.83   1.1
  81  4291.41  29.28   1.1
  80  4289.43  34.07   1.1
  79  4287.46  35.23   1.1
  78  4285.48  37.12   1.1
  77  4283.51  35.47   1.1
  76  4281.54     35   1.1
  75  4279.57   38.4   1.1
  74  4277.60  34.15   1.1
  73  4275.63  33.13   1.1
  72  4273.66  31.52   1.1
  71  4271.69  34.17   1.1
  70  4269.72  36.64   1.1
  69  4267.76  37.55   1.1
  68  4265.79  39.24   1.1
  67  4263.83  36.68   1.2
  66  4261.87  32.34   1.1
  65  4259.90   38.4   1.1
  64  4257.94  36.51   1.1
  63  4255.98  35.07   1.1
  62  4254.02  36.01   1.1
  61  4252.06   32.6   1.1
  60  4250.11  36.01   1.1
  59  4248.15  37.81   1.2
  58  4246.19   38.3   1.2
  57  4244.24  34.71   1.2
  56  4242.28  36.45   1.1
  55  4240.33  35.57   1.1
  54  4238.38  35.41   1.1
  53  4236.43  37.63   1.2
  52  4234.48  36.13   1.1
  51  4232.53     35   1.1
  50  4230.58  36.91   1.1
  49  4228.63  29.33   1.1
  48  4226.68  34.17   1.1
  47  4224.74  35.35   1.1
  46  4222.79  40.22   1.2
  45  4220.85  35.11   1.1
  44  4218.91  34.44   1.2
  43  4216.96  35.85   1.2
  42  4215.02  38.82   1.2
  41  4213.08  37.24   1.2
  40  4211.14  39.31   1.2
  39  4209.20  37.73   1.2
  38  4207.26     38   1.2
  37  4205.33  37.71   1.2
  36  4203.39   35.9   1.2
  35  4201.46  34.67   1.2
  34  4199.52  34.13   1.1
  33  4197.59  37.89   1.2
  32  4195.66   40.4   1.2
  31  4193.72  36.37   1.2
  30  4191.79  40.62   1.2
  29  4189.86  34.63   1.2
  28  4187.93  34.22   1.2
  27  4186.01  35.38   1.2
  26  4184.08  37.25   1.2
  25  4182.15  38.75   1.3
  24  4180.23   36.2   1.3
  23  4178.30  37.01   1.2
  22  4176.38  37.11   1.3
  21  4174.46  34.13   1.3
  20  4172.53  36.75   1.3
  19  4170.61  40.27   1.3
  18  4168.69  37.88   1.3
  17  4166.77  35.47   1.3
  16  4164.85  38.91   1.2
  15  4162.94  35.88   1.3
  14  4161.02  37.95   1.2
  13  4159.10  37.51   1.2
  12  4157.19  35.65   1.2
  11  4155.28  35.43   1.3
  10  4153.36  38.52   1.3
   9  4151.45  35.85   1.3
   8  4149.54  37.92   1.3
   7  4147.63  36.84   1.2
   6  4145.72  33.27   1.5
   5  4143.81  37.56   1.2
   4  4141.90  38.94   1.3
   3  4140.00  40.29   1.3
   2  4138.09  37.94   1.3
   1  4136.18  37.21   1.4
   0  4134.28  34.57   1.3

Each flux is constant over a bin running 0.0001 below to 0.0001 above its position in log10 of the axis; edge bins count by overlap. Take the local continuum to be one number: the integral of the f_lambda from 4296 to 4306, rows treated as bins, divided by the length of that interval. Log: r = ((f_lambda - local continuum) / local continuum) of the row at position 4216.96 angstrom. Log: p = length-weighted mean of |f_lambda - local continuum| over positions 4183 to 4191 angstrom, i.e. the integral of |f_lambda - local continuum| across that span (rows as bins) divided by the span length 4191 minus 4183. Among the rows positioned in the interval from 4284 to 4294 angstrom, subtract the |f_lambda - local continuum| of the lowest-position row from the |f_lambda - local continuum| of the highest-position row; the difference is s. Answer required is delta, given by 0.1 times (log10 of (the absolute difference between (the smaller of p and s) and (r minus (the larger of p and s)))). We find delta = 0.01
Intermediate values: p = 4.8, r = 0.17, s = -3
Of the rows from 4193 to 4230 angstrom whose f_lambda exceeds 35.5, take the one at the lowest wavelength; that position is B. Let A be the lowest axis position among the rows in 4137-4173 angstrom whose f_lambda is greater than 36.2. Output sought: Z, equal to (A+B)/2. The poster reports 4165.9 angstrom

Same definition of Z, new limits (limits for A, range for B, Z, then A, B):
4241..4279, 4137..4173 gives 4190.2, 4242.28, 4138.09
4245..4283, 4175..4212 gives 4211.3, 4246.19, 4176.38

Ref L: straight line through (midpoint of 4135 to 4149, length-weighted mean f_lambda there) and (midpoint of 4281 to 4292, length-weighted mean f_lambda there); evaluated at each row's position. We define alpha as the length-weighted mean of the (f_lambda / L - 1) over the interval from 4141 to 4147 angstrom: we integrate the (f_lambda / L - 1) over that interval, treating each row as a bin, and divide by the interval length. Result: -0.02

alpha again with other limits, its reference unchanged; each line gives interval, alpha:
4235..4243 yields 0.02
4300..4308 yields -0.16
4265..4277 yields 0.01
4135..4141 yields 0.02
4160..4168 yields 0.00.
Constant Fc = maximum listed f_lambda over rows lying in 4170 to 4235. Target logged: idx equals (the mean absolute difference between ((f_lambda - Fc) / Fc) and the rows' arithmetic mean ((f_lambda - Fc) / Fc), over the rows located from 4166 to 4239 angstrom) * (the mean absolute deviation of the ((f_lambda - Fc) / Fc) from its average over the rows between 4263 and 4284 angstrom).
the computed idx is 0.0020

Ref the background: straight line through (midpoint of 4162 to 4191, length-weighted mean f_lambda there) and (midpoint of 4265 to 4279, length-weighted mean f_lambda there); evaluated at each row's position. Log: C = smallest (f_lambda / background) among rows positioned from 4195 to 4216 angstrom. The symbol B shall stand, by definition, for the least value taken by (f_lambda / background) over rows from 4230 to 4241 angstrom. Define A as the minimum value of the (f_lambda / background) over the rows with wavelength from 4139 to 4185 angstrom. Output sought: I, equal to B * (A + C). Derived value 1.79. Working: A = 0.895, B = 0.977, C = 0.939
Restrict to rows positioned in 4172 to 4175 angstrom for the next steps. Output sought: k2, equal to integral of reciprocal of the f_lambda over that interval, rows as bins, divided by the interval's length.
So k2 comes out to 0.0282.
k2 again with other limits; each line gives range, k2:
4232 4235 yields 0.0281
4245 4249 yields 0.0264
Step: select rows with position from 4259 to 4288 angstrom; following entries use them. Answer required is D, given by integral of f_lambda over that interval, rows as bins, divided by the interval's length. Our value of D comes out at 35.7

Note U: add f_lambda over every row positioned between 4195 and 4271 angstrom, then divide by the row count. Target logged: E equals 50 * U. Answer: 1817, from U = 36.3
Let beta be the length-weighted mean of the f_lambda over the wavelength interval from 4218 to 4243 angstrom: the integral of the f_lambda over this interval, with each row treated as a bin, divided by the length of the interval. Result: 35.5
